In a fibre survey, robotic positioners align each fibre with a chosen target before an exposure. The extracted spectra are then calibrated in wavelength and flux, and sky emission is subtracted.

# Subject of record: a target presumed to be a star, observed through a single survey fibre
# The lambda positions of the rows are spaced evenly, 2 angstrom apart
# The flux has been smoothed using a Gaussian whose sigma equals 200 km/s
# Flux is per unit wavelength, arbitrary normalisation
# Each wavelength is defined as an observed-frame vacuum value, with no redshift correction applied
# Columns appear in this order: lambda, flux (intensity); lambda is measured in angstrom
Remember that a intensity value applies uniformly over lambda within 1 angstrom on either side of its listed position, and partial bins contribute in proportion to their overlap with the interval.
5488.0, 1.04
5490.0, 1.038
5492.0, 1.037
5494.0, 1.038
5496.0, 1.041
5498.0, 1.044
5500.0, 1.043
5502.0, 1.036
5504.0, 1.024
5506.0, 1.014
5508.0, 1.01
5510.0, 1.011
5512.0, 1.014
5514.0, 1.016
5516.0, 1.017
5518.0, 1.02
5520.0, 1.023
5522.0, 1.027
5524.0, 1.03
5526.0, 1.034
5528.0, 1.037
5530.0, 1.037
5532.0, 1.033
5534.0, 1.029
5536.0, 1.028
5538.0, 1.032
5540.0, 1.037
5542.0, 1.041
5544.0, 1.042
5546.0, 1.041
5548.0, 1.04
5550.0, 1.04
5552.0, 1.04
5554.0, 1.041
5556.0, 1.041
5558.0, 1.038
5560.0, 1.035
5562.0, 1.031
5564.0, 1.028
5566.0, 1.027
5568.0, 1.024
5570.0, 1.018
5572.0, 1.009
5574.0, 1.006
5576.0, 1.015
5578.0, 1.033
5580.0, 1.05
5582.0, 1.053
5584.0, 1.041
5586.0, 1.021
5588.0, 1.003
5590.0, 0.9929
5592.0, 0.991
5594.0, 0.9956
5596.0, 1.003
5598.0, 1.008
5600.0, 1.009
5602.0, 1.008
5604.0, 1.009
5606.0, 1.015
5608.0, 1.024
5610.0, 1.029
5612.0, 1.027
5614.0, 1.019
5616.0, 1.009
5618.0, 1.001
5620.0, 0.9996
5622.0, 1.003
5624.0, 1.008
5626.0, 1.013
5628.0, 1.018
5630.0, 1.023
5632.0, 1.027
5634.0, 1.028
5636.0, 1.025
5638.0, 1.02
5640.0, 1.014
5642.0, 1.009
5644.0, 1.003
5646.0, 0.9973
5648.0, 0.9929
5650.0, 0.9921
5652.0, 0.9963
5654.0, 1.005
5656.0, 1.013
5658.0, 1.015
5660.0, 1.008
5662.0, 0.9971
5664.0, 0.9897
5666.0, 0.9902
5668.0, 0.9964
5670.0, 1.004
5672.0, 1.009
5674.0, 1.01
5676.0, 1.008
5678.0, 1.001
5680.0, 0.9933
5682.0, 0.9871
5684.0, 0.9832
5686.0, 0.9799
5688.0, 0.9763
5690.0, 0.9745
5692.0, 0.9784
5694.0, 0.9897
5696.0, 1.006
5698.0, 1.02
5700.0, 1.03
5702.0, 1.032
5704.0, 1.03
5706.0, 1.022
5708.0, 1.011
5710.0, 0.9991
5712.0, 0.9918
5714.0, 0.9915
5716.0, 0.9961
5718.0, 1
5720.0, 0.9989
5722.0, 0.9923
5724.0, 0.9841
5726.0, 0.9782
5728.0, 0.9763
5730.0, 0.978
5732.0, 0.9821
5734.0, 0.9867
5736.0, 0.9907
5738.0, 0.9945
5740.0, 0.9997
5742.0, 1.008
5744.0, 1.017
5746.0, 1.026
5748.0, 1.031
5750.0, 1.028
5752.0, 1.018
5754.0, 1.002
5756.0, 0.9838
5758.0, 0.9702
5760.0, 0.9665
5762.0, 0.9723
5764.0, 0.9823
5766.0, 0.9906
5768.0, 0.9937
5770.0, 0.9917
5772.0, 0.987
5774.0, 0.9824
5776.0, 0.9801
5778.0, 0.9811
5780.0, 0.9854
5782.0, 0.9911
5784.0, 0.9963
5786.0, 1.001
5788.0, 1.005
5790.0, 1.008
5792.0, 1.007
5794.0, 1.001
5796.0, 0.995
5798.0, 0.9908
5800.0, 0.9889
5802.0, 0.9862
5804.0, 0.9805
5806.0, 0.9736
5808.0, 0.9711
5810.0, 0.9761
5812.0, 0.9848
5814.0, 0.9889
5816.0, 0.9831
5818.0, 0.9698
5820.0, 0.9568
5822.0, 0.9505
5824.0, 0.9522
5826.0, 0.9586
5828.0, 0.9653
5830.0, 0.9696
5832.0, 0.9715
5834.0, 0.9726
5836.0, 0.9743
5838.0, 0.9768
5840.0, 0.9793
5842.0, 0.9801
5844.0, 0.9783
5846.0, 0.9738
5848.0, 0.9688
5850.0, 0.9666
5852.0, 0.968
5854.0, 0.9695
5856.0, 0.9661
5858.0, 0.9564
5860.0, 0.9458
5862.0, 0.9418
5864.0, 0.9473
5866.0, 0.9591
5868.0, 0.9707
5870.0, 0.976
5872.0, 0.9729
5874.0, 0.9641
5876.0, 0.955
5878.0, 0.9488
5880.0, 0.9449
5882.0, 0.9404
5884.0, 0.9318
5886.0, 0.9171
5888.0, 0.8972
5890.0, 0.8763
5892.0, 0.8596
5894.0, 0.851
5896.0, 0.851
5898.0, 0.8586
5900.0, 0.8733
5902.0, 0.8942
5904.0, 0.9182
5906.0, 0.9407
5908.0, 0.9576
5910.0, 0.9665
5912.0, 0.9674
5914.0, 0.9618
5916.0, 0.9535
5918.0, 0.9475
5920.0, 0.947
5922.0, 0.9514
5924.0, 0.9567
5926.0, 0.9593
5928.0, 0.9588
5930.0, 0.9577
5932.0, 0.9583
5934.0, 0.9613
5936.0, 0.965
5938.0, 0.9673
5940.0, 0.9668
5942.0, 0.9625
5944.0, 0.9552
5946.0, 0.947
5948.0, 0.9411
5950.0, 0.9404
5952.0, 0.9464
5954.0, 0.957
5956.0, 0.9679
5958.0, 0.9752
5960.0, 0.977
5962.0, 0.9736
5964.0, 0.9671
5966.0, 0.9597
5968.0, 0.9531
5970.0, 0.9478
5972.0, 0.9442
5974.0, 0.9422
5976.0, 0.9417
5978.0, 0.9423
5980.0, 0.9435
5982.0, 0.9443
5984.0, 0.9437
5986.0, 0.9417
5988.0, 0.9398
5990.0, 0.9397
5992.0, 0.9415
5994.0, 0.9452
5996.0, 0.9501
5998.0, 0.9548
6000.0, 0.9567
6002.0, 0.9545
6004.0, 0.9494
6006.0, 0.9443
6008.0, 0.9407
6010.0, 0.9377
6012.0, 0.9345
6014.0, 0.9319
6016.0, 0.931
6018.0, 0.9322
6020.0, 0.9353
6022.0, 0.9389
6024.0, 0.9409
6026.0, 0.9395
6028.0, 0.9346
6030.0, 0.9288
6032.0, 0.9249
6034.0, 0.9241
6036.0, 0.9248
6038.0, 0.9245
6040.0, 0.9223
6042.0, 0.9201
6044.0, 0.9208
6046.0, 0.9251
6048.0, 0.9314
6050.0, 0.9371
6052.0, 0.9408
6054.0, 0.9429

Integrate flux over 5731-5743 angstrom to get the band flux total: 11.9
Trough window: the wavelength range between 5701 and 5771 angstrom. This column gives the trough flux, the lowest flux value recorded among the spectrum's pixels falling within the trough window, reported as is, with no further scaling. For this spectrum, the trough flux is 0.9665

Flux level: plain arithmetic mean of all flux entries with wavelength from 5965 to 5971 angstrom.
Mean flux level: 0.95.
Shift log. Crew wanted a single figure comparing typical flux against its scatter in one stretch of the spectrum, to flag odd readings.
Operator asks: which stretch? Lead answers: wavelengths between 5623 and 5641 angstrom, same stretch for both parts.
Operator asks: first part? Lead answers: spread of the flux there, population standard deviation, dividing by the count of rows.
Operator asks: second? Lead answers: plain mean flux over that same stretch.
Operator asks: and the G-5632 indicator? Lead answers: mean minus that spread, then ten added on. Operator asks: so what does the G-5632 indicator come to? 11.01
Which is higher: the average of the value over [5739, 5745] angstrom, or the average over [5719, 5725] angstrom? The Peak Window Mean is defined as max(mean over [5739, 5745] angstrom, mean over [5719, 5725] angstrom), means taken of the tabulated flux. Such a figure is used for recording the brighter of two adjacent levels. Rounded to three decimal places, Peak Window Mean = 1.008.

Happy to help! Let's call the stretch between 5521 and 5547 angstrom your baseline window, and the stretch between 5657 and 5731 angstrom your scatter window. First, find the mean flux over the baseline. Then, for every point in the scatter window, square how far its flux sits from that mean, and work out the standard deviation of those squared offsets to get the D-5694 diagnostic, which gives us 0.0011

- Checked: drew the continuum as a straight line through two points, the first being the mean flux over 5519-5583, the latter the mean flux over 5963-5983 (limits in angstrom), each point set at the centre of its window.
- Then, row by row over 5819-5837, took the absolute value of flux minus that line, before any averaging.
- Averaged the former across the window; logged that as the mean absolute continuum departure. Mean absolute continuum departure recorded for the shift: 0.014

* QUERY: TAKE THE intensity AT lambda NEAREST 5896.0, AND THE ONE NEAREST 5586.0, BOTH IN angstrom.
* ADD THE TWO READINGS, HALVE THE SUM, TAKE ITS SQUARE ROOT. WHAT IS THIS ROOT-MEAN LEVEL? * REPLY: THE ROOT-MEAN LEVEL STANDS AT 0.97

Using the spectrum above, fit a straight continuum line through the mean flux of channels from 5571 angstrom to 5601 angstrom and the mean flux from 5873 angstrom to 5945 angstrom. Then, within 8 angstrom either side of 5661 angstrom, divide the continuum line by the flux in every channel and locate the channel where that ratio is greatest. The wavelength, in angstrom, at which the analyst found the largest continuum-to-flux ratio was 5664.0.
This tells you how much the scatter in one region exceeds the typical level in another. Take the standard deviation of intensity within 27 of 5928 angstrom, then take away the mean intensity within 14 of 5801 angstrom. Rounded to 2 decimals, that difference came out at -0.97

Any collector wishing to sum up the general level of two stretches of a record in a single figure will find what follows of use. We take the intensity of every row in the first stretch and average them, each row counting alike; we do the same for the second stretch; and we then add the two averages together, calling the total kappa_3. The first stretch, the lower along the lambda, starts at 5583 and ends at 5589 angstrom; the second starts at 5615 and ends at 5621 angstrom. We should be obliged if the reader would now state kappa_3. 2.02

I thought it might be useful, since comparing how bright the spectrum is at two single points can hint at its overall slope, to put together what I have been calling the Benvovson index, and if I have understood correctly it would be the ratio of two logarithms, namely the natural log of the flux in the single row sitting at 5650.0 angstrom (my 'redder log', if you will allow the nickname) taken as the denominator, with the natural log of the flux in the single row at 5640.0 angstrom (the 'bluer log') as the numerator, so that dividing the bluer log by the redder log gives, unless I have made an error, -1.8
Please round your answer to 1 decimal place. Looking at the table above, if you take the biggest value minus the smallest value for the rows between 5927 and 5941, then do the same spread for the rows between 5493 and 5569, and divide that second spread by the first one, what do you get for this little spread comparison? 3.5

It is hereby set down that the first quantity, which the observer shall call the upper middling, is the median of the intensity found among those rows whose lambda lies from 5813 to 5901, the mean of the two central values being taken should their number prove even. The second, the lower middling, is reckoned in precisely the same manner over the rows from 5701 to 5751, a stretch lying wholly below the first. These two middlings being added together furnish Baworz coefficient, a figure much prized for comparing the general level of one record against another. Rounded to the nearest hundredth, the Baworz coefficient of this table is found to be 1.96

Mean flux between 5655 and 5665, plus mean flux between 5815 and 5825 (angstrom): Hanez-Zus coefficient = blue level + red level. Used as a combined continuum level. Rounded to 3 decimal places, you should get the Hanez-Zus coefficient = 1.967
